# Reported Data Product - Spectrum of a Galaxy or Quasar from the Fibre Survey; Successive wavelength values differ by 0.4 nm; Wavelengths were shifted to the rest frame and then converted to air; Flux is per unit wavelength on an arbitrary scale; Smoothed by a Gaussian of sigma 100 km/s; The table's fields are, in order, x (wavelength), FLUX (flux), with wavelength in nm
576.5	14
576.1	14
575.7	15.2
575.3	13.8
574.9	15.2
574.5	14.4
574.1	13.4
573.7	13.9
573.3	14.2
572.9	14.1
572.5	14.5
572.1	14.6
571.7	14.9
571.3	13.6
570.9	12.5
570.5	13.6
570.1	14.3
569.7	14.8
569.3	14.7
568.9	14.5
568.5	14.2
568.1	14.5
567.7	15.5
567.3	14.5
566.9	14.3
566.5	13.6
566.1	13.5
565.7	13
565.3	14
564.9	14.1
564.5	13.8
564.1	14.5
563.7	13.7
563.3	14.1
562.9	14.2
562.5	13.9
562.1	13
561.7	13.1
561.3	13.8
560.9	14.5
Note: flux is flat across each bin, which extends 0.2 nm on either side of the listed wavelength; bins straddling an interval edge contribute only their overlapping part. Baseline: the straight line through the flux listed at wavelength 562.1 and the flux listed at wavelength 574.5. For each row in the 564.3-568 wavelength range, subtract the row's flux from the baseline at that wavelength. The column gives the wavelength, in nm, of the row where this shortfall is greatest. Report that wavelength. 565.7 nm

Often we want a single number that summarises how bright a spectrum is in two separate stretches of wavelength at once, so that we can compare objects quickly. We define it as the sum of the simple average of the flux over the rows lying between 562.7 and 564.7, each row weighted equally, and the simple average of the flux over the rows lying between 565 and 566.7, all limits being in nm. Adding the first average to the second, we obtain 27.6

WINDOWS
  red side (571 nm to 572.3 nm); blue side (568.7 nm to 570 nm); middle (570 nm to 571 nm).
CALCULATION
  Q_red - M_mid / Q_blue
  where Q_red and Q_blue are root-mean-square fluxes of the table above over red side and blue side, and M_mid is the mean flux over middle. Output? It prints 13.46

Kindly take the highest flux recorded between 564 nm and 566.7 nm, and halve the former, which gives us 7.25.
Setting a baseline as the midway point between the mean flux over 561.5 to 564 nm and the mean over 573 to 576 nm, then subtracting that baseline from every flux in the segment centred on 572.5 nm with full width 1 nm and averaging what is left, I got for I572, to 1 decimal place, 0.4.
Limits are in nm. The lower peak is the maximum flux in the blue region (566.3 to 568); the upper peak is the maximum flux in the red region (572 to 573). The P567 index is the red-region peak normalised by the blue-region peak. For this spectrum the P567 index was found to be 0.94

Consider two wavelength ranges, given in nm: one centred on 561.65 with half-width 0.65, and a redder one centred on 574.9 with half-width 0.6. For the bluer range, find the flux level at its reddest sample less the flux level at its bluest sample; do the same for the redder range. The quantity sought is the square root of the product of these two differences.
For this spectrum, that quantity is 0.69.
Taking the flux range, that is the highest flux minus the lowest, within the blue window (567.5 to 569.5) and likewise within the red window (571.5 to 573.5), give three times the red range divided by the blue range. 1.8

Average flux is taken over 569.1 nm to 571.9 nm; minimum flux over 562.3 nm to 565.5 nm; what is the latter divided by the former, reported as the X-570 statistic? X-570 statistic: 0.97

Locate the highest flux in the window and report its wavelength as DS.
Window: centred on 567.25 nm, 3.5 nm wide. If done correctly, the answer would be 567.7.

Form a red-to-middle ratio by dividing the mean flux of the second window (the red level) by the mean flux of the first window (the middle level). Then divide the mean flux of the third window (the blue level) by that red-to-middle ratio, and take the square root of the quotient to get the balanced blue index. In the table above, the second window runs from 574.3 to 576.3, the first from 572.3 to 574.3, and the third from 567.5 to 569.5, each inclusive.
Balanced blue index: 3.76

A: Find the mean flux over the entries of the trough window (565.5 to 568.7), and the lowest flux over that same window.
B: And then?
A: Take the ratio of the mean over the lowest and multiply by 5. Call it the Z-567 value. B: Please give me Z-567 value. 5.4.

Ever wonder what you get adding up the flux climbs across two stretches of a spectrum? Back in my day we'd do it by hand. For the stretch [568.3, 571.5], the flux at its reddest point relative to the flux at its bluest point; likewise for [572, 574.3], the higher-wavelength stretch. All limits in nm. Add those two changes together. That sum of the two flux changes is -1.8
